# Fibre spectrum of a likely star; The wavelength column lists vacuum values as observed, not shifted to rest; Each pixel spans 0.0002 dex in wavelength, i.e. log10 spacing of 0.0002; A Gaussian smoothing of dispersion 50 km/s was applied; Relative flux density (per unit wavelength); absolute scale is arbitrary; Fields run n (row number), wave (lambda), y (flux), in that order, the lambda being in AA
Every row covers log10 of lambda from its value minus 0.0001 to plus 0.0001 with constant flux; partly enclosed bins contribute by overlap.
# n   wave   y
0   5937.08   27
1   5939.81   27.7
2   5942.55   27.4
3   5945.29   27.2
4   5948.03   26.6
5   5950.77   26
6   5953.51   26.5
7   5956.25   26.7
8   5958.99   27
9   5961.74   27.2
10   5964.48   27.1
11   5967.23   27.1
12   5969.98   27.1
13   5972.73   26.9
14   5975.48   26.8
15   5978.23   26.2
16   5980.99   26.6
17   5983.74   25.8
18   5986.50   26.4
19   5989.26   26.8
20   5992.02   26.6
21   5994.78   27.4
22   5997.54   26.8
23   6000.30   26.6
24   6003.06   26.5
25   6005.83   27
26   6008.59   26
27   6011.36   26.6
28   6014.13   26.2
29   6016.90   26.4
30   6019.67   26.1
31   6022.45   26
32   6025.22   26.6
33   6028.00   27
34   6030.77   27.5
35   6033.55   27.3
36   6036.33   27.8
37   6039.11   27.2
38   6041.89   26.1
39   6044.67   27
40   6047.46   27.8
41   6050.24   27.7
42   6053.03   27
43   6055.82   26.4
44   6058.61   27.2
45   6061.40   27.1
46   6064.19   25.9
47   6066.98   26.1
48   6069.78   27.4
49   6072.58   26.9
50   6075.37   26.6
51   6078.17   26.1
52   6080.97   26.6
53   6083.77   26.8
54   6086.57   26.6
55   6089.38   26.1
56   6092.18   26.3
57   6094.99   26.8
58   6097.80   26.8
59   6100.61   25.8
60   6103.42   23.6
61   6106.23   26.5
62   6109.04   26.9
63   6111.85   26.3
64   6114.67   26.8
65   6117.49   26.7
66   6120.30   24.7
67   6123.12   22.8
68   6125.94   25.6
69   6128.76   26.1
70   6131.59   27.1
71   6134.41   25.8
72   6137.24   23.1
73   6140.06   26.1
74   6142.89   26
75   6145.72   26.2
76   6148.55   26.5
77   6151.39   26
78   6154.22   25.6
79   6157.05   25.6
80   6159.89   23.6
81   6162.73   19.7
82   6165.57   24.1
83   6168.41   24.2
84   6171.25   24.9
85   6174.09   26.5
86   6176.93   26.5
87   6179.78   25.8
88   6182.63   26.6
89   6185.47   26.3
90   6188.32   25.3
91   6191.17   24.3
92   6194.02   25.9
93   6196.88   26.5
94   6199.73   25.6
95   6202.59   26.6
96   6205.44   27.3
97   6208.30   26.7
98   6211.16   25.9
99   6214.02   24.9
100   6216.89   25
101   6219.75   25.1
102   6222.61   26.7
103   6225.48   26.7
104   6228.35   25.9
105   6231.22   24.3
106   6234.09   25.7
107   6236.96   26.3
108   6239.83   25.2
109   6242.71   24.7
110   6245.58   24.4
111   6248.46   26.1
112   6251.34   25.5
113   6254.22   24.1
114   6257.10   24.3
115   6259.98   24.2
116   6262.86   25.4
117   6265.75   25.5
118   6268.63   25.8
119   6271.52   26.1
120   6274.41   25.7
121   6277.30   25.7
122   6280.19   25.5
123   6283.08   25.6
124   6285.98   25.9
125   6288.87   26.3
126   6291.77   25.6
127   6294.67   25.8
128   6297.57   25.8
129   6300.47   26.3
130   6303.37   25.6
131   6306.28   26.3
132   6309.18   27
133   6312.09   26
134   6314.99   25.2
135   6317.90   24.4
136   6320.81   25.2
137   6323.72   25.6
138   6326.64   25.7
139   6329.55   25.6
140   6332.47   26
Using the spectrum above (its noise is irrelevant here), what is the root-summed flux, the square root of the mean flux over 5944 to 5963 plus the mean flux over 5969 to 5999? 7.31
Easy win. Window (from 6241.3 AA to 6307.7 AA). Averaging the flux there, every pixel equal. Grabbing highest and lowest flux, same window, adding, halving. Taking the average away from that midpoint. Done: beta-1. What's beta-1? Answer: -0.3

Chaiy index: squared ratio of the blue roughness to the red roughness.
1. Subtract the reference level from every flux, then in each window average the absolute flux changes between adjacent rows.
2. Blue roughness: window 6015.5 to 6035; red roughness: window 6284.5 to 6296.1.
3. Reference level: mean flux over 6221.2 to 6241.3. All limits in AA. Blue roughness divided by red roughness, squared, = 0.65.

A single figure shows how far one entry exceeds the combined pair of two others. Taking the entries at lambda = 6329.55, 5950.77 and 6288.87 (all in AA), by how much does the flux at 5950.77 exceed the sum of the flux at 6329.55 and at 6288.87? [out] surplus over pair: -25.9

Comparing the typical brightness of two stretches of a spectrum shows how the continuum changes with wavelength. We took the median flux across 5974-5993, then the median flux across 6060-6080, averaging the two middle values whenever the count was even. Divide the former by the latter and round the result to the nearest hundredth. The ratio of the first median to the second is 1.00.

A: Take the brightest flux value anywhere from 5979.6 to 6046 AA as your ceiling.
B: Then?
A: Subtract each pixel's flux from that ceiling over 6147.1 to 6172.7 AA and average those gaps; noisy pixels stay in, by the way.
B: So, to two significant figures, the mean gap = 3.3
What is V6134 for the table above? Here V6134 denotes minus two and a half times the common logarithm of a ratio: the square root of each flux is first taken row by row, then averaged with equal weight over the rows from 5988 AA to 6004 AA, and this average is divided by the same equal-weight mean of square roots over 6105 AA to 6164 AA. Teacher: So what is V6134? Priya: -0.03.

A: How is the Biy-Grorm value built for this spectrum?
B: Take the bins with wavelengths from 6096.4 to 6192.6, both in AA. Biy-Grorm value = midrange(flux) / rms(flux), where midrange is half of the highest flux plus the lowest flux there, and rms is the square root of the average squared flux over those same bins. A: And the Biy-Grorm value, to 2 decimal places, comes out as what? 0.92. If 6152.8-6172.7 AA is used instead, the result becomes 0.94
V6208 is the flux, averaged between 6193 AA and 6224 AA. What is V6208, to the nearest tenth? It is 26.0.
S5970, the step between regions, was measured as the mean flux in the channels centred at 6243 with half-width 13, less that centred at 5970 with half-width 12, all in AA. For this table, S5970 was -1.7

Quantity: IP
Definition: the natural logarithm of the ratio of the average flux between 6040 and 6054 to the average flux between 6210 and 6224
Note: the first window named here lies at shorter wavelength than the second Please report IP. 0.061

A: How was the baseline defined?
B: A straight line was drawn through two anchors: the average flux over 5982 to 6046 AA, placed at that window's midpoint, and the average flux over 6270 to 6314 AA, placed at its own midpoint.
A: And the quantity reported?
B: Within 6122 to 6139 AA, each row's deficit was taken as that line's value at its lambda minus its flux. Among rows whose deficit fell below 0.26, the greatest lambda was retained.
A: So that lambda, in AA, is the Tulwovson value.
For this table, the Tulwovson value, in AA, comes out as 6131.59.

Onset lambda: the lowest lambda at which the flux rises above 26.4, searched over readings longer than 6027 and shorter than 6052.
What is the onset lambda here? 6028.00 AA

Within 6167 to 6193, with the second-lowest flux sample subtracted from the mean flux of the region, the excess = 1.3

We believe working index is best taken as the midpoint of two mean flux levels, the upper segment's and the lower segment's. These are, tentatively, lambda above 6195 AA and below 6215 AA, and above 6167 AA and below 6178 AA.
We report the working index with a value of 25.9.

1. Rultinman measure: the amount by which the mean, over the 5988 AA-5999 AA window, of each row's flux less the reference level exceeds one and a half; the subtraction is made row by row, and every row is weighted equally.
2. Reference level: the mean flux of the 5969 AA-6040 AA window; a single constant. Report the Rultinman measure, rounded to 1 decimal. -1.3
